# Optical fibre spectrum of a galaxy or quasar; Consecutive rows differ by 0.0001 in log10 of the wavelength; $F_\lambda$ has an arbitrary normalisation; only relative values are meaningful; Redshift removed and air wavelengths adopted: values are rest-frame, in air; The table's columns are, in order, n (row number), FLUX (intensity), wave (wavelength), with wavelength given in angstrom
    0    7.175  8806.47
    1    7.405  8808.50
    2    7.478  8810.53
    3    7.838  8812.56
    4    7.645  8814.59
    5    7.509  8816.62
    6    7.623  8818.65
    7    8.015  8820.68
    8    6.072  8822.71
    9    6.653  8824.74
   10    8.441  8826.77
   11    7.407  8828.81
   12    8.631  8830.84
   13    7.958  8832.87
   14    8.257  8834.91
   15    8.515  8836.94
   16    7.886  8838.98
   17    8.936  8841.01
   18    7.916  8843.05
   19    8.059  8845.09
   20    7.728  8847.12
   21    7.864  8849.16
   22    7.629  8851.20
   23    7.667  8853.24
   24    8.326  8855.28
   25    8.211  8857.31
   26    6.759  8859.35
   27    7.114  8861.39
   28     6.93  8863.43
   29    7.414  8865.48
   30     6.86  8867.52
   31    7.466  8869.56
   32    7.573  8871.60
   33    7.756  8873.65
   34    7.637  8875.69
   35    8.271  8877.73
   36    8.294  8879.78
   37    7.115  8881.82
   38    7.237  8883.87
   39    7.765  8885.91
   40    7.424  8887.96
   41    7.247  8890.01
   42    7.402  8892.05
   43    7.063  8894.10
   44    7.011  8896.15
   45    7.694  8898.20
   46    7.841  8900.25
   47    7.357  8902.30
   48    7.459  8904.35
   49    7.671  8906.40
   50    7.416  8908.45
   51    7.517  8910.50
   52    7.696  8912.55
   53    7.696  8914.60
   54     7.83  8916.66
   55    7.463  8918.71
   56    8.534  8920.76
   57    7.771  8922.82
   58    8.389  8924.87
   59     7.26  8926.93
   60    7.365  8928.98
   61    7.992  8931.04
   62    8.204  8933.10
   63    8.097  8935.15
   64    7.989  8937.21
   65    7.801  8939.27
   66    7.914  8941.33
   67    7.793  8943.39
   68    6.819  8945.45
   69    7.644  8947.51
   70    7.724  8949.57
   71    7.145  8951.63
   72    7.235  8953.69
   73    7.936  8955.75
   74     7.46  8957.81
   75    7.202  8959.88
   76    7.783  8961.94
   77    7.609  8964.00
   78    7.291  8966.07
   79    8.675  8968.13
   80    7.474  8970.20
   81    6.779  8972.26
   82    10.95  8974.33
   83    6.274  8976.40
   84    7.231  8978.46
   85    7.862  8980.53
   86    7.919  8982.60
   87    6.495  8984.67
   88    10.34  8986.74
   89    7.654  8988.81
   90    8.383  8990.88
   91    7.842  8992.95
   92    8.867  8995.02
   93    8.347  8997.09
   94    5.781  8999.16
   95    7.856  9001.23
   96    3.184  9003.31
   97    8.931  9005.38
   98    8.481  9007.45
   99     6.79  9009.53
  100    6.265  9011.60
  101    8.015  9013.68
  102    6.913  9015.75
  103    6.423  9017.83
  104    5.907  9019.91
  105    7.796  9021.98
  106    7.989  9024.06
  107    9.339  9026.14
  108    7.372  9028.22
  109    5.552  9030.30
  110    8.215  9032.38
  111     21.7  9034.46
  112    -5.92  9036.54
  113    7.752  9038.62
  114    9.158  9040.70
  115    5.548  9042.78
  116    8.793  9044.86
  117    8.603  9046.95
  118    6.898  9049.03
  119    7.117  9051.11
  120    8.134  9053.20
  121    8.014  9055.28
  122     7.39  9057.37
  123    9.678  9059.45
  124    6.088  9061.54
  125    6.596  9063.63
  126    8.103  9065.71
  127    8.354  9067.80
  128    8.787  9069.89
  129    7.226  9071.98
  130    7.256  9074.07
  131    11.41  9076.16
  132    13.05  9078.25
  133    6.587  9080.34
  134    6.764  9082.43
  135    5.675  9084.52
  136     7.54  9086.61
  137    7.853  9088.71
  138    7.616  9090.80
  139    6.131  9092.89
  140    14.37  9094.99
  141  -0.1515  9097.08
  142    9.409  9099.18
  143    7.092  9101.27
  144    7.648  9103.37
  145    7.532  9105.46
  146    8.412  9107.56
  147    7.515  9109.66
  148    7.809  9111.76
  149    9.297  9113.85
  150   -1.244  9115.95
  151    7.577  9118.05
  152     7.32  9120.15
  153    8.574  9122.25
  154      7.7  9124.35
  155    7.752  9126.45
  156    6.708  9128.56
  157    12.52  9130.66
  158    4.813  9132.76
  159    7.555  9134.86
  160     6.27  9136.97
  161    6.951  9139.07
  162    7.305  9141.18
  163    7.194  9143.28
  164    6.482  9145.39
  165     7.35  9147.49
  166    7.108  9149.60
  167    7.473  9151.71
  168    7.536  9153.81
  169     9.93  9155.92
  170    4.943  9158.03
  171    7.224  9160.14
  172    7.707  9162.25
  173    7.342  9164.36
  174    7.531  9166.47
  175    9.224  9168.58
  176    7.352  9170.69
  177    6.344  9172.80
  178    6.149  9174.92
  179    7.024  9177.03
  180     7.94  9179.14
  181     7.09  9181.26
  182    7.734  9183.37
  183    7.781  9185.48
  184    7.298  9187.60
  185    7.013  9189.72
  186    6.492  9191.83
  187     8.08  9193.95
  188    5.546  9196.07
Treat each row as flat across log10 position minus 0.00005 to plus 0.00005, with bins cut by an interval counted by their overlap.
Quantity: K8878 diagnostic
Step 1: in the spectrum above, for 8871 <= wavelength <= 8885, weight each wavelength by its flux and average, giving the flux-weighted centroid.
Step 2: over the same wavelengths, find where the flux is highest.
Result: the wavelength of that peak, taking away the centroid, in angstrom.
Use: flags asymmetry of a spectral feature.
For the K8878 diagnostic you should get 2.1 angstrom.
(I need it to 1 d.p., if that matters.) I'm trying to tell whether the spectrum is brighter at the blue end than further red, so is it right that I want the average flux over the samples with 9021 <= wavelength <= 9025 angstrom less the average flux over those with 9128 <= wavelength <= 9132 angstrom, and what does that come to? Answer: -1.7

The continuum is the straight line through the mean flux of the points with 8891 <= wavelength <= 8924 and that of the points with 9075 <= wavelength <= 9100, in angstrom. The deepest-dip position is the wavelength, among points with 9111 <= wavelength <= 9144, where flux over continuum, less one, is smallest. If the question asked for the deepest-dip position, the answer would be 9115.95 angstrom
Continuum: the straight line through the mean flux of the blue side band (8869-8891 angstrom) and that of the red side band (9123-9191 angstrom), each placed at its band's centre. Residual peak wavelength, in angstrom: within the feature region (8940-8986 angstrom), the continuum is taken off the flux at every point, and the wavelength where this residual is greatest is 8974.33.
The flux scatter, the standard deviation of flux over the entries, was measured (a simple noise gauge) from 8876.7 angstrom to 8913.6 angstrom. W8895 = 0.4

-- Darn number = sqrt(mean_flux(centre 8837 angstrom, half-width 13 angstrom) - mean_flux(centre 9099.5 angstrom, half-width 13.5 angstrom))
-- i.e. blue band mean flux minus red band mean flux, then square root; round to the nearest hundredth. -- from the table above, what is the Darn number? 0.65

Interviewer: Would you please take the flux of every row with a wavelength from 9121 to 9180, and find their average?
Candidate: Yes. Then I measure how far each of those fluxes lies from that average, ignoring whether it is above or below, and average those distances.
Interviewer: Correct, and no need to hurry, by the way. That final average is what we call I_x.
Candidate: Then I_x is 0.9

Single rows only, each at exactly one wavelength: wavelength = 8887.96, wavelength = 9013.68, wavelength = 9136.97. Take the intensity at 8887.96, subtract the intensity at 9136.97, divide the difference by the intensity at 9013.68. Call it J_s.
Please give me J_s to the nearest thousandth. 0.144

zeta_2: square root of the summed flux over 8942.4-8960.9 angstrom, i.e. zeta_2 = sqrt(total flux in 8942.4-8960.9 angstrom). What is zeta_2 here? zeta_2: 8.18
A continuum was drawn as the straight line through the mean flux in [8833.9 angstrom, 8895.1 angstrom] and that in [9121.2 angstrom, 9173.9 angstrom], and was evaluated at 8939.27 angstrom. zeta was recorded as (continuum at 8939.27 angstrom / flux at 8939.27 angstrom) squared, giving 0.96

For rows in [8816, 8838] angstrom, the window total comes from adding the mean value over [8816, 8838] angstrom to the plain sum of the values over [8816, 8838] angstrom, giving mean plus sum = 92.8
